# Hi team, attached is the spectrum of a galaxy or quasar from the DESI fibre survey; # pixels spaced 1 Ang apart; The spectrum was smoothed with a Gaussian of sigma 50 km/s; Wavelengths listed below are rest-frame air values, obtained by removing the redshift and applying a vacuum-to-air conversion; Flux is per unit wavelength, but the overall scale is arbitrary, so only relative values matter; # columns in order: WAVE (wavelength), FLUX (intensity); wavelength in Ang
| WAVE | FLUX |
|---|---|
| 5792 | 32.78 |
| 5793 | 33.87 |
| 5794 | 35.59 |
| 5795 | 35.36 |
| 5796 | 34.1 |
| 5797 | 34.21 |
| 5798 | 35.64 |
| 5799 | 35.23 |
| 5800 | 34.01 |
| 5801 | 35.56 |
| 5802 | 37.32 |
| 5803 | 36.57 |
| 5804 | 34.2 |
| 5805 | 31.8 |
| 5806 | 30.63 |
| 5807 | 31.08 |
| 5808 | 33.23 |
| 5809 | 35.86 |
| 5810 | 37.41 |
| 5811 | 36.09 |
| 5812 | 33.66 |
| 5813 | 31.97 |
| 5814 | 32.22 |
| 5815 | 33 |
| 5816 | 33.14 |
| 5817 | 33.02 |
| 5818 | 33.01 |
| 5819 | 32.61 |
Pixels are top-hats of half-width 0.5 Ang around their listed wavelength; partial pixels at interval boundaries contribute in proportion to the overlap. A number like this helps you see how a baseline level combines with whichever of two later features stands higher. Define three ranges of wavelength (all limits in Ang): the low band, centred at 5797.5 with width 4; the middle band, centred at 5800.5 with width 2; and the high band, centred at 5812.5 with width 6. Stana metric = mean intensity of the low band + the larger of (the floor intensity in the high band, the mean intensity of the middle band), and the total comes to 69.6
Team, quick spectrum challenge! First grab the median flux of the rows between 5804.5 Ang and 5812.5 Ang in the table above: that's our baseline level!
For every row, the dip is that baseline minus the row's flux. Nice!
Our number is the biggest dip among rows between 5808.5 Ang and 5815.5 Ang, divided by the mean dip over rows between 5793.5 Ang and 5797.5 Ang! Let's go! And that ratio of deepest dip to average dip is -1.08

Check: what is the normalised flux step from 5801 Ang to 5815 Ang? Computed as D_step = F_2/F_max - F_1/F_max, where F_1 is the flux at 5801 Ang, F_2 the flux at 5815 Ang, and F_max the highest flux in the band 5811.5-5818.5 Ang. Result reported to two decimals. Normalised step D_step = -0.08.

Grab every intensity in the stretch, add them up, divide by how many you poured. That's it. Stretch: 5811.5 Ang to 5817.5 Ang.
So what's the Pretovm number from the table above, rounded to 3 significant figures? 32.8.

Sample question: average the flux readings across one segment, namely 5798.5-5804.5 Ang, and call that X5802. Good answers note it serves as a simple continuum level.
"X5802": 35.5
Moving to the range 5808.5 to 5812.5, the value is 35.8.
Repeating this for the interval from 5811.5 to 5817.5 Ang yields 32.8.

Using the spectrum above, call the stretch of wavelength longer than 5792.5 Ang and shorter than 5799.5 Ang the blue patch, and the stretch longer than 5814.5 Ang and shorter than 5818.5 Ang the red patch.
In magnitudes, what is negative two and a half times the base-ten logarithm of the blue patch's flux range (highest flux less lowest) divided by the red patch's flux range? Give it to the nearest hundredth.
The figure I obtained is -2.75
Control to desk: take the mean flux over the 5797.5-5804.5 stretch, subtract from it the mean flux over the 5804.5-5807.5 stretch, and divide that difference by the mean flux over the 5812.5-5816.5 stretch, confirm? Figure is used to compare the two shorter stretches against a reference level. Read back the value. 0.13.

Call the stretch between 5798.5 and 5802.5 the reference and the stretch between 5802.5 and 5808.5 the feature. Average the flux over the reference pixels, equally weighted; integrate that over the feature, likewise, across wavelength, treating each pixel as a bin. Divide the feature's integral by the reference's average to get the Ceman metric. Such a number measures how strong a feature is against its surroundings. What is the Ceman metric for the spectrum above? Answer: 5.6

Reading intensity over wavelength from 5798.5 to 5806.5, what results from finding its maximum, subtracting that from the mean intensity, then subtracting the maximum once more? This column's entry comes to -40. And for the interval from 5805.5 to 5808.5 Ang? -35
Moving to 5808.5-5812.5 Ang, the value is -39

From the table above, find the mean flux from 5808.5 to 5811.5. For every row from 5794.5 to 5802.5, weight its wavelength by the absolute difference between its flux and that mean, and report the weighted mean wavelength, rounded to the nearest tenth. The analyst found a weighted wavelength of 5798.2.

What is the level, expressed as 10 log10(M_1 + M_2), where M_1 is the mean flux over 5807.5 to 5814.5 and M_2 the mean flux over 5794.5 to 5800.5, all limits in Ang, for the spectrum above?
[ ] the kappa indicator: 18.4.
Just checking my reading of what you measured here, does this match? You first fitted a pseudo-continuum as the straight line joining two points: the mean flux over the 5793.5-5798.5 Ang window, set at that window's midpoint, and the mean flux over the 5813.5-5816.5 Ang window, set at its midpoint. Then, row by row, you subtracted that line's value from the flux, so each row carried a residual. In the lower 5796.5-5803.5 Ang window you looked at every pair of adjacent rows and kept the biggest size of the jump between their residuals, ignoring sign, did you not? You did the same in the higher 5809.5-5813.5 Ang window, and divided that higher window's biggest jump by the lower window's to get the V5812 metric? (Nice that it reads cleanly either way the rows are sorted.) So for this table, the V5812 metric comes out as 1.2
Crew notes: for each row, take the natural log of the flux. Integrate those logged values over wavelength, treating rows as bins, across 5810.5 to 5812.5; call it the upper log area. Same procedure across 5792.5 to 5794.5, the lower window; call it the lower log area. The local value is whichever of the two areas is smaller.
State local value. 7.09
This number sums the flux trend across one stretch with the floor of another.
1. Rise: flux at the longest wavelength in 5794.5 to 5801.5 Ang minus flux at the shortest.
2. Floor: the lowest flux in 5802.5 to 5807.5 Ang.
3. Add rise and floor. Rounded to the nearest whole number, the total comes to 31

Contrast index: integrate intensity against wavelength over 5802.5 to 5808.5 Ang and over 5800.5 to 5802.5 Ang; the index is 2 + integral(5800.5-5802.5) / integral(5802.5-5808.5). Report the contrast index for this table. 2.37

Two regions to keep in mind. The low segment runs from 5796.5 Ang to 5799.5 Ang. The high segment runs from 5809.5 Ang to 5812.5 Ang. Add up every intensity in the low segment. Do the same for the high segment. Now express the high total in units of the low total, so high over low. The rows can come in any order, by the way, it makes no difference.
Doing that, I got 1.02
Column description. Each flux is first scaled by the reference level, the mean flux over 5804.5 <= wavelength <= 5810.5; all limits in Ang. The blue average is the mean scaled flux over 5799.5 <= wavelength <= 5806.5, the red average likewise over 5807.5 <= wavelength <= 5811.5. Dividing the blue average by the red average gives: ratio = 0.96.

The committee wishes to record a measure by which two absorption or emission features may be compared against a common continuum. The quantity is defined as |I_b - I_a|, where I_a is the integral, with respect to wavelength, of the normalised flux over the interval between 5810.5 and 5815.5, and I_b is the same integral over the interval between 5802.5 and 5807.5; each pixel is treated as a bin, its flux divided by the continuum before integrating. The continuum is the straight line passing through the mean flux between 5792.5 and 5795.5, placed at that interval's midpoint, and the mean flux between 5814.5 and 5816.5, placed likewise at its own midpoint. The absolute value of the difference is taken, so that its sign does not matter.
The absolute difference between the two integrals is 0.181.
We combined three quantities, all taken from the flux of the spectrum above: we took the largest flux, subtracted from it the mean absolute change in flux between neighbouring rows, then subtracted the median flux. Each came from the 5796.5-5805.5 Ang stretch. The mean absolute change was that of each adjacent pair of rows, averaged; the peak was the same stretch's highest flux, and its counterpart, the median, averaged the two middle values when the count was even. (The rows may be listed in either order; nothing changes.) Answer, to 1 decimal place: 0.6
